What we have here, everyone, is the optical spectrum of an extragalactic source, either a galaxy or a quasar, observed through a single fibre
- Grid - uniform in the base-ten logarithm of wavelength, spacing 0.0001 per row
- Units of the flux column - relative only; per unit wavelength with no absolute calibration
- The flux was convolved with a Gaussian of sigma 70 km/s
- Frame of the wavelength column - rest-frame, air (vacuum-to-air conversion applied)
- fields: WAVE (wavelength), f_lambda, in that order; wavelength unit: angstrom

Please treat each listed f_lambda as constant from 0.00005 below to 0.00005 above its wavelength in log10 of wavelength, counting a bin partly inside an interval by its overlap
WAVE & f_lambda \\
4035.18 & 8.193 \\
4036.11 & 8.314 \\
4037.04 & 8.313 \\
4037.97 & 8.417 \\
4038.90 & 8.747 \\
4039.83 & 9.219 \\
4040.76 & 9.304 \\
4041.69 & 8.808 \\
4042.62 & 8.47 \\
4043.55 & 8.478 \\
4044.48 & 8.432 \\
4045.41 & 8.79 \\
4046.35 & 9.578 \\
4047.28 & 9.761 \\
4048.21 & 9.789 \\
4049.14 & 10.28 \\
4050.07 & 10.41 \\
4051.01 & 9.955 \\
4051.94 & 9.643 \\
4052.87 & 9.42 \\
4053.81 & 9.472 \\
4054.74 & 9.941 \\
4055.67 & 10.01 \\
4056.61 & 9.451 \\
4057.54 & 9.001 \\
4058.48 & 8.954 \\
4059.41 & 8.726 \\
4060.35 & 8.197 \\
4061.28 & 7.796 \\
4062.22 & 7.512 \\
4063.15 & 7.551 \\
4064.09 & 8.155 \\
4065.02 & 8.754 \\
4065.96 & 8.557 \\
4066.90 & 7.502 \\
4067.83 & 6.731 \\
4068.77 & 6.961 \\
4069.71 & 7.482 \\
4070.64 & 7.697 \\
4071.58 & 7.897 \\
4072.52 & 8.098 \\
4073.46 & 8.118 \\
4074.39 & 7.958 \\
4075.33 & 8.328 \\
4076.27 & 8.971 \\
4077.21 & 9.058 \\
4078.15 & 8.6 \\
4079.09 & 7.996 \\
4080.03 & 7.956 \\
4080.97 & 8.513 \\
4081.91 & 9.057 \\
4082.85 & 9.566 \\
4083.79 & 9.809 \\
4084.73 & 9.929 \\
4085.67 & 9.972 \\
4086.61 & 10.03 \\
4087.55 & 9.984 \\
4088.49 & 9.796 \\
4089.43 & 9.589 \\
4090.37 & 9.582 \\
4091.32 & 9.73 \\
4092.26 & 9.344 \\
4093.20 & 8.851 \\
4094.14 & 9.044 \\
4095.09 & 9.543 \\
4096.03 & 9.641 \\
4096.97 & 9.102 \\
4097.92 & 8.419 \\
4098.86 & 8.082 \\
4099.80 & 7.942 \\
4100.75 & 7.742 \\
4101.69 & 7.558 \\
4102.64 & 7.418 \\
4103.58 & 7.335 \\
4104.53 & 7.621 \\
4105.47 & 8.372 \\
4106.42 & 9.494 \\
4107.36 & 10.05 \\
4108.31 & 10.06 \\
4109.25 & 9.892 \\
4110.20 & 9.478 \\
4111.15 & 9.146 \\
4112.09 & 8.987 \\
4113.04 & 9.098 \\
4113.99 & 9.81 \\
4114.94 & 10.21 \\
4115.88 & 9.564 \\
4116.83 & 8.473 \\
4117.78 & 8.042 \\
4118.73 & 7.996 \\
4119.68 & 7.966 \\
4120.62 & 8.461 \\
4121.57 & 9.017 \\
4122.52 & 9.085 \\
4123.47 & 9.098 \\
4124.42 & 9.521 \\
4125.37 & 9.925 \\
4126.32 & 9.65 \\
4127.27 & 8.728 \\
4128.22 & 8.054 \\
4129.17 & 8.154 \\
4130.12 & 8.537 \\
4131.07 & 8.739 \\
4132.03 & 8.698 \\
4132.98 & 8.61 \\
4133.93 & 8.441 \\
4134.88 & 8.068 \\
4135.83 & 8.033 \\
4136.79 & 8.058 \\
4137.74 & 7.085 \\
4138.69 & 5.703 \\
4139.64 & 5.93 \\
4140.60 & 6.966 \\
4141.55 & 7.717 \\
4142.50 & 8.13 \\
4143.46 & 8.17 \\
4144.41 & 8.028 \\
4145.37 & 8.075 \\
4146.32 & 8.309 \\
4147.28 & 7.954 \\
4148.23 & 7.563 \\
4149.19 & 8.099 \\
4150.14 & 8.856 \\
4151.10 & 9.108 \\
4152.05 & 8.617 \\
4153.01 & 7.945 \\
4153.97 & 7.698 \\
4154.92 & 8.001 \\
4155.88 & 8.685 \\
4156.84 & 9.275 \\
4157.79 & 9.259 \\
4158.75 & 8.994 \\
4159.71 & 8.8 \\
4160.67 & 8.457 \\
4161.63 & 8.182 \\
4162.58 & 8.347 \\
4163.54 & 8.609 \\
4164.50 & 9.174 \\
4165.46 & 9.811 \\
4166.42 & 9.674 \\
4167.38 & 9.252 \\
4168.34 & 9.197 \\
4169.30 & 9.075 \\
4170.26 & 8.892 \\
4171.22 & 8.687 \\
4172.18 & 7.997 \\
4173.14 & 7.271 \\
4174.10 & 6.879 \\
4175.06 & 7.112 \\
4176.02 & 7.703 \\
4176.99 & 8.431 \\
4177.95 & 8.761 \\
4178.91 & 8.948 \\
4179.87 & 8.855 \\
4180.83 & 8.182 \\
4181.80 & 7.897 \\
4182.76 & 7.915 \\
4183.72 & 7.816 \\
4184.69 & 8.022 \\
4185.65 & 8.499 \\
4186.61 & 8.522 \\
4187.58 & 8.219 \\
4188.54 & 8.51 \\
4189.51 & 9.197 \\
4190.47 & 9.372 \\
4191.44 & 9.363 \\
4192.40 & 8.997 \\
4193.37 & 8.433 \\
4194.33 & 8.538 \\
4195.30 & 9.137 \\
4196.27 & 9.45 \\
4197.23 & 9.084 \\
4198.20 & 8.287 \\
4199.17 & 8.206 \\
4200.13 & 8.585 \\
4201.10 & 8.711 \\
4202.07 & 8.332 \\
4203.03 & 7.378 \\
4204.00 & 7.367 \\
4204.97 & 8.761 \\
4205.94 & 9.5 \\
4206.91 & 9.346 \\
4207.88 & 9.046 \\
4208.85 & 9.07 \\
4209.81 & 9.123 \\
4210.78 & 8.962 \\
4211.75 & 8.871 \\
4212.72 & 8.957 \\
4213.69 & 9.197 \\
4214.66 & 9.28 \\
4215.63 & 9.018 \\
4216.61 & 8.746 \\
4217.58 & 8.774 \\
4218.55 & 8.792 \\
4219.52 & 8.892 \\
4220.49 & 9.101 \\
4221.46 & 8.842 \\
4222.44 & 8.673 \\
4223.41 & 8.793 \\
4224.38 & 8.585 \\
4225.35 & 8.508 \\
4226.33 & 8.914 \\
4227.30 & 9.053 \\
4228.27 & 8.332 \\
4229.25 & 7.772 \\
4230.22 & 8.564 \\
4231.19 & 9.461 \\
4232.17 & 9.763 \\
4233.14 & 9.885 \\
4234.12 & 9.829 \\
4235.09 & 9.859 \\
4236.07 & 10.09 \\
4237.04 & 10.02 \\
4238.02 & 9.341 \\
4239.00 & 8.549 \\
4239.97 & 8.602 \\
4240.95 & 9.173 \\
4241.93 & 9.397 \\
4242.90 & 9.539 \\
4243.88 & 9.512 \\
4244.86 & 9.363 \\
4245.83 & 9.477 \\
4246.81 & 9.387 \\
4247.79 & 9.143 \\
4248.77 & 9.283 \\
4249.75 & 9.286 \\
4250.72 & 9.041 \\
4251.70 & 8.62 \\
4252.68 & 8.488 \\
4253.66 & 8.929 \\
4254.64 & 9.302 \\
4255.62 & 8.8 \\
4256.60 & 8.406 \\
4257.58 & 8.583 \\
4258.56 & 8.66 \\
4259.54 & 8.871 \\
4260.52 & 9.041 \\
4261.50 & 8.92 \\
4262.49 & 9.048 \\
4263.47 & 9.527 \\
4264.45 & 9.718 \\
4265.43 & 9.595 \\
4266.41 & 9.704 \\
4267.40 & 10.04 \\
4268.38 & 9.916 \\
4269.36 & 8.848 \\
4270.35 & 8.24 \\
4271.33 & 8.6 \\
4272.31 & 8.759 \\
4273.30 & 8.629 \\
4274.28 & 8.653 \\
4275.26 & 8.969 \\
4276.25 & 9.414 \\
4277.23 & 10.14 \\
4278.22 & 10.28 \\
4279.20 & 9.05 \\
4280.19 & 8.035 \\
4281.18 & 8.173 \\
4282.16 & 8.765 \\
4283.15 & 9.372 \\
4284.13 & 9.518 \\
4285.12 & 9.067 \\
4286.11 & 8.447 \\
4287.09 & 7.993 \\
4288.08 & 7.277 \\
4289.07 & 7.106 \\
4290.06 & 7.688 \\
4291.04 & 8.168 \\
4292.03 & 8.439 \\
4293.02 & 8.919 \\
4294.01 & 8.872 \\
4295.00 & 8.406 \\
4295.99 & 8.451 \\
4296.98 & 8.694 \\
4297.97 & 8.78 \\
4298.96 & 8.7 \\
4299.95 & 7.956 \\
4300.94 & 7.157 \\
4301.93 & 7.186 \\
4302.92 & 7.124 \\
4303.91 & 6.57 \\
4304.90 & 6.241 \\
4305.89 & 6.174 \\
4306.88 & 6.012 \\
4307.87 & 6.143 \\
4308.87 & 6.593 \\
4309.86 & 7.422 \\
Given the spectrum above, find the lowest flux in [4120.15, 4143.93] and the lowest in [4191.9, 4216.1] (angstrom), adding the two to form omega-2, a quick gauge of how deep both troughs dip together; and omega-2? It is 13.1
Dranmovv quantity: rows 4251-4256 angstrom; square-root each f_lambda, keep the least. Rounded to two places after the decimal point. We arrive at 2.91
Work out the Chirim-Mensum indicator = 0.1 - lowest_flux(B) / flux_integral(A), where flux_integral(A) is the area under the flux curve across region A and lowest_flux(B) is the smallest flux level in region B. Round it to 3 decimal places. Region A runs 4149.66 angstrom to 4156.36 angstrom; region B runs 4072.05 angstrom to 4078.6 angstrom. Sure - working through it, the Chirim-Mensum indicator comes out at -0.041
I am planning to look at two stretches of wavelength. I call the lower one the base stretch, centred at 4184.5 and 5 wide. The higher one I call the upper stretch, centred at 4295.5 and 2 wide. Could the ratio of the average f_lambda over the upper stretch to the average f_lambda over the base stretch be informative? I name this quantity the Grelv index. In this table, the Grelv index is 1.03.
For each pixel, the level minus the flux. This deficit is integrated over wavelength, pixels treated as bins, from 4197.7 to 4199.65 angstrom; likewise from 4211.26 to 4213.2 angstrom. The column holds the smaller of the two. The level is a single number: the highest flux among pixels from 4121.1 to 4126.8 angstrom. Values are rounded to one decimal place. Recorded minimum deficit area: 2.0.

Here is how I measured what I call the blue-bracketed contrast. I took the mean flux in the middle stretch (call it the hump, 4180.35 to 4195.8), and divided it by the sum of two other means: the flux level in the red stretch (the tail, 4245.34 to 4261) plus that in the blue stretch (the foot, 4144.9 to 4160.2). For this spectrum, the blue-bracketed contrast 0.49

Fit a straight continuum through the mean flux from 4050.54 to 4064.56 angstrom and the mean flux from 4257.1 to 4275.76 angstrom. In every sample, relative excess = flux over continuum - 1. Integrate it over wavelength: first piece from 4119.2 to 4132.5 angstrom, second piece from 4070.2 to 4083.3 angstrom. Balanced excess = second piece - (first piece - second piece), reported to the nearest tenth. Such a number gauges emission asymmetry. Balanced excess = -1.3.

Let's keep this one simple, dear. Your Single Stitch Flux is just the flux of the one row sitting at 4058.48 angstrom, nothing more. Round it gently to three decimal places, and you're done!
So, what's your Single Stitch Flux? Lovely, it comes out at 8.954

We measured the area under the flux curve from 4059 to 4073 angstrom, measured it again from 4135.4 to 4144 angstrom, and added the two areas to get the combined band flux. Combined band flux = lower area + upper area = 173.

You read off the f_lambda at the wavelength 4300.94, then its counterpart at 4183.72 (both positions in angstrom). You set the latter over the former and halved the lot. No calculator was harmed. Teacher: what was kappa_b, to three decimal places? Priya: 0.546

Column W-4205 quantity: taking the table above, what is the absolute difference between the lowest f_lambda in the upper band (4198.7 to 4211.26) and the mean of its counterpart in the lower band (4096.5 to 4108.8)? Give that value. 1.0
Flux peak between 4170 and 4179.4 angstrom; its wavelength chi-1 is 4178.91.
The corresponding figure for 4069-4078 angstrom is 4077.21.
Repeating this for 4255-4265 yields 4264.45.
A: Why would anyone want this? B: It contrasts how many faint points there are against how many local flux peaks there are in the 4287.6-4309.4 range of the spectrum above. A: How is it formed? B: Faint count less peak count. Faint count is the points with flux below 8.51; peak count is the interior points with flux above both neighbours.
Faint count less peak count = 14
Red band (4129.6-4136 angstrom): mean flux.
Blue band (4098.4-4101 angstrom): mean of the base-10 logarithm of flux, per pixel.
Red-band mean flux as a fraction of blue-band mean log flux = 9.4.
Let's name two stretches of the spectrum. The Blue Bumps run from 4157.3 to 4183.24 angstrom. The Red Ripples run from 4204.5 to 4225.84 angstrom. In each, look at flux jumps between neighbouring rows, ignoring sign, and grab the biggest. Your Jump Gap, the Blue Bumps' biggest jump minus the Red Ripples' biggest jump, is 0.0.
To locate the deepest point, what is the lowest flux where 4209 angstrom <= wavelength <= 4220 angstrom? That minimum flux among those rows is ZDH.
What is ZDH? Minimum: 8.746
